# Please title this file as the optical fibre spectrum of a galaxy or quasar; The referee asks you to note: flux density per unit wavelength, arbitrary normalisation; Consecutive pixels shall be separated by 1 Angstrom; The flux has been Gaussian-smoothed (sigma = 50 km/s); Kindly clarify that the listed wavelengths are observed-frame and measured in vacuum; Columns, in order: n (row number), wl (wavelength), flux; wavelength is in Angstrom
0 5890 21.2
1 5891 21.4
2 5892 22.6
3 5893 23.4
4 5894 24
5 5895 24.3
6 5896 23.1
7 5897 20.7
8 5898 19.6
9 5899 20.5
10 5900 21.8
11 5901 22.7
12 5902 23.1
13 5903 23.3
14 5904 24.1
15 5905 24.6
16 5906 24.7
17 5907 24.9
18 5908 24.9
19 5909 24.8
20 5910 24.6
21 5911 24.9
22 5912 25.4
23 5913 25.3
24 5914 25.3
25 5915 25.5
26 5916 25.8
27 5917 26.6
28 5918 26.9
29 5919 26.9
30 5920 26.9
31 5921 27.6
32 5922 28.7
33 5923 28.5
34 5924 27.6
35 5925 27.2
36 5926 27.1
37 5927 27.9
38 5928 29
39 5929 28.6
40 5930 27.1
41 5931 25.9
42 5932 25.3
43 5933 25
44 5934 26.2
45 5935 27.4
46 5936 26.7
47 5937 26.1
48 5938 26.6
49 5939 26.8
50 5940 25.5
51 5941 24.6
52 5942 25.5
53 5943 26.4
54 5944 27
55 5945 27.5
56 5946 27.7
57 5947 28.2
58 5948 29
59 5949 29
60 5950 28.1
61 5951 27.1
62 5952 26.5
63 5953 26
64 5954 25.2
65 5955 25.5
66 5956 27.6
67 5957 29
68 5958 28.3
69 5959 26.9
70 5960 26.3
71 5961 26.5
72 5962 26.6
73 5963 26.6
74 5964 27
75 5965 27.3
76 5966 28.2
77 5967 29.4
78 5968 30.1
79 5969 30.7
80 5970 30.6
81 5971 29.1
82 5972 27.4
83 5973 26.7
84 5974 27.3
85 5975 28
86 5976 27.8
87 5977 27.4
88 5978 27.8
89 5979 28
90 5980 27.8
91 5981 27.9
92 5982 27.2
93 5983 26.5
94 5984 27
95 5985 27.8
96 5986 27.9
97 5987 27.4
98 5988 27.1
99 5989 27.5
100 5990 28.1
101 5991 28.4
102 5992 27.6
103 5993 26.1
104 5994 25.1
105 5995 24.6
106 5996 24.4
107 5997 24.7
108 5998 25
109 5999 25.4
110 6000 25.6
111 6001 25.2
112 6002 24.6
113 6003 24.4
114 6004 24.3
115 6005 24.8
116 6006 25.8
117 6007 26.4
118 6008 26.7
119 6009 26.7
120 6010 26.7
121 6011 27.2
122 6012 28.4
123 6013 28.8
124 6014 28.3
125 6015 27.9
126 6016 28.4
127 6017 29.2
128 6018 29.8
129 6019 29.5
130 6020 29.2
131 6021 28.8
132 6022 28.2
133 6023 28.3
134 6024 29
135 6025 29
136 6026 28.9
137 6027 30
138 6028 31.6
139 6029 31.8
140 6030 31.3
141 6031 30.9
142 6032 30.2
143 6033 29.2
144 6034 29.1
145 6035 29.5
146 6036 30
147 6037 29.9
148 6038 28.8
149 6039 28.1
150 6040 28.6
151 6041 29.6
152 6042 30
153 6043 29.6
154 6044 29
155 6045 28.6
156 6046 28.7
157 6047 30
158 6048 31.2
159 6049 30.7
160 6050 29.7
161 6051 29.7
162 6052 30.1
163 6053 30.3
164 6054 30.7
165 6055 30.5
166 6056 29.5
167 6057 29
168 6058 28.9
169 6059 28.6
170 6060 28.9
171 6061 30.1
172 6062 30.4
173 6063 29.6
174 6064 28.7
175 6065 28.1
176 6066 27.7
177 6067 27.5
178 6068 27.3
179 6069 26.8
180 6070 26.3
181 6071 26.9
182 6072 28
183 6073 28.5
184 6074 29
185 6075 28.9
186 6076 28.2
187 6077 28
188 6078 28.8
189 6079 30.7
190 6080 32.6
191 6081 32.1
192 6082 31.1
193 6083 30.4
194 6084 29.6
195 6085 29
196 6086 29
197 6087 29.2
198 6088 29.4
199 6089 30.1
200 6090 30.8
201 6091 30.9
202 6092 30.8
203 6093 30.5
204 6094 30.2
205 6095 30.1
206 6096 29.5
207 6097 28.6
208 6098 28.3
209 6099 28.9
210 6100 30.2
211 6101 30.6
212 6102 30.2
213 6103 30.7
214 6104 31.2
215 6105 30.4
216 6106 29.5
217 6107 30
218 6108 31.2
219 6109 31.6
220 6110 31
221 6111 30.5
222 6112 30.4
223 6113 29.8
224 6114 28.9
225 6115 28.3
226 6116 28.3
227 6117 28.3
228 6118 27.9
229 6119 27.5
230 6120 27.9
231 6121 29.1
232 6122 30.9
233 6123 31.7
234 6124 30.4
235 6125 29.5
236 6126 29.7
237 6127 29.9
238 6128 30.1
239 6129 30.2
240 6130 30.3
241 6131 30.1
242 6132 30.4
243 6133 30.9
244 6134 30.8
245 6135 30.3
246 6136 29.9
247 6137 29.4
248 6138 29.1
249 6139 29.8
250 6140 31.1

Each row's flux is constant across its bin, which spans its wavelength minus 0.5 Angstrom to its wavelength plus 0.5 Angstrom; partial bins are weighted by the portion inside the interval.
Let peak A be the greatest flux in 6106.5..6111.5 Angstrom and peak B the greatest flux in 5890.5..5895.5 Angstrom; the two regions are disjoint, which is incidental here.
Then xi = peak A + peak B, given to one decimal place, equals 55.9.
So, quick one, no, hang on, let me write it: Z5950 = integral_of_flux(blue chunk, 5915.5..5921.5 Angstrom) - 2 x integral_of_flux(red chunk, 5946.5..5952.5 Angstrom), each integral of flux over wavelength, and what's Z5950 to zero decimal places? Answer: -175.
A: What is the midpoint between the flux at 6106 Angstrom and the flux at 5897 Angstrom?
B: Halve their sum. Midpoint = 25.1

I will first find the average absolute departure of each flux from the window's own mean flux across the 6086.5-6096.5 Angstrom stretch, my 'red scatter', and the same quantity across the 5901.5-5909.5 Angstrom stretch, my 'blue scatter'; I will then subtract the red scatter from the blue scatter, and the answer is 0.11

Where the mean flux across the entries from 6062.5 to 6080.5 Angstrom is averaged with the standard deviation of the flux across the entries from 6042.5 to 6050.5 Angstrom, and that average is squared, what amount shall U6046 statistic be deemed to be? 215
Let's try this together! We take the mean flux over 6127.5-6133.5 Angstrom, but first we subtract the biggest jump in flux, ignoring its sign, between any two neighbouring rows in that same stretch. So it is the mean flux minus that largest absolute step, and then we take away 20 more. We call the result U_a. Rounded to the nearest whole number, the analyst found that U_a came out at 10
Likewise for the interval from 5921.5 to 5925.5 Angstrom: 7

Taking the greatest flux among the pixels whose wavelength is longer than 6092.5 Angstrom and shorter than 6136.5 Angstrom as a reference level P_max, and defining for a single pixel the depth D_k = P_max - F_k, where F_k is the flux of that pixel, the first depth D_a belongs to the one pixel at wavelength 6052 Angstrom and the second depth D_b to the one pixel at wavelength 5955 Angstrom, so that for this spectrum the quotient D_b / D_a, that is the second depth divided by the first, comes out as 3.9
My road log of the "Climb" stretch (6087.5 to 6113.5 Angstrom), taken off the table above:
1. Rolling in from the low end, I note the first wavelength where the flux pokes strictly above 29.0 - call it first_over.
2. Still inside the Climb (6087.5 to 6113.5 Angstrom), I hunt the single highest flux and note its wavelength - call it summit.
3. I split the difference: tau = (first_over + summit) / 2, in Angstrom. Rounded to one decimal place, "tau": 6098.5 Angstrom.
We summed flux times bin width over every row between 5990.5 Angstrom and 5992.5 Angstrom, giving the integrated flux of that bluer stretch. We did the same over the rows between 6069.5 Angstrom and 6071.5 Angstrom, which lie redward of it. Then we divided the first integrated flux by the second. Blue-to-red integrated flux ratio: 1.1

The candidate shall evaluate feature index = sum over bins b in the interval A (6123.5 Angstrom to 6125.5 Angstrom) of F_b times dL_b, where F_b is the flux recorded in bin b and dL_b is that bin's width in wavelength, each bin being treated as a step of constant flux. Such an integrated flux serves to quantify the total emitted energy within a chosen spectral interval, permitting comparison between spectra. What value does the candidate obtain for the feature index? 59.9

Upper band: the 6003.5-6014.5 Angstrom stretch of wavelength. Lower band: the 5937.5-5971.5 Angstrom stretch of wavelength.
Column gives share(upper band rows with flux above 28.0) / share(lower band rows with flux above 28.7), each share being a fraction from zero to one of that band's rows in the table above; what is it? 1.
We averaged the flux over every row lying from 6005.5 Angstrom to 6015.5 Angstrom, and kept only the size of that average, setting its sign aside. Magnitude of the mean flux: 27.3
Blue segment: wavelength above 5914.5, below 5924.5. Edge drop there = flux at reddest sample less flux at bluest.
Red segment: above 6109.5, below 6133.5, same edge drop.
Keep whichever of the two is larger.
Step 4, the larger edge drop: 2.1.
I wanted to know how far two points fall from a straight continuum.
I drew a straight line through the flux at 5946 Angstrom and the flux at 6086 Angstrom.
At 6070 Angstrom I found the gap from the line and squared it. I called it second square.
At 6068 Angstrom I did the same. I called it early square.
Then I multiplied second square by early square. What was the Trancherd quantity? 15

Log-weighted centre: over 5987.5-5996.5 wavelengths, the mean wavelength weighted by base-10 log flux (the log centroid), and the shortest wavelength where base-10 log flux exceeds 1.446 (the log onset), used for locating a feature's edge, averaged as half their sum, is 5991.0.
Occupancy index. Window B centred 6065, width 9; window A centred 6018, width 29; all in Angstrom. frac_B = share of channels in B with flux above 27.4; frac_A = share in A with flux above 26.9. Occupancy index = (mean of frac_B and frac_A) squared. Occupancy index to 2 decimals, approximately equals 0.59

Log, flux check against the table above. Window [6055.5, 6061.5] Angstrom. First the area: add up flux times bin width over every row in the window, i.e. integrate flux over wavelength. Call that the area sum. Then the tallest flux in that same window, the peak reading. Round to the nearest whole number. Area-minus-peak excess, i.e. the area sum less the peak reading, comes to 145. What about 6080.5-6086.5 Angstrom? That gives 149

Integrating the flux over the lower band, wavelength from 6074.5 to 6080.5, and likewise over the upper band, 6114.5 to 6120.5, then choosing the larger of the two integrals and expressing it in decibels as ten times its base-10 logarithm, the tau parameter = 22.5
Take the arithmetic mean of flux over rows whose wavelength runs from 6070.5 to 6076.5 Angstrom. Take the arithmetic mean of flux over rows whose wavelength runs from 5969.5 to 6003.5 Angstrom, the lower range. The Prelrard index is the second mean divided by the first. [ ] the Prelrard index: 0.95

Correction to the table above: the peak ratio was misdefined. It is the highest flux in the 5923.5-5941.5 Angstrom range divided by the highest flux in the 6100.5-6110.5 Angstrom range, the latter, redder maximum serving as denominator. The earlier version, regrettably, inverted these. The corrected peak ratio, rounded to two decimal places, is 0.92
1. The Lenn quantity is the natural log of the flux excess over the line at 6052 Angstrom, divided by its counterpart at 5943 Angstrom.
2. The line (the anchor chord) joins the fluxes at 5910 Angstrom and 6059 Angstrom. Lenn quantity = 1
